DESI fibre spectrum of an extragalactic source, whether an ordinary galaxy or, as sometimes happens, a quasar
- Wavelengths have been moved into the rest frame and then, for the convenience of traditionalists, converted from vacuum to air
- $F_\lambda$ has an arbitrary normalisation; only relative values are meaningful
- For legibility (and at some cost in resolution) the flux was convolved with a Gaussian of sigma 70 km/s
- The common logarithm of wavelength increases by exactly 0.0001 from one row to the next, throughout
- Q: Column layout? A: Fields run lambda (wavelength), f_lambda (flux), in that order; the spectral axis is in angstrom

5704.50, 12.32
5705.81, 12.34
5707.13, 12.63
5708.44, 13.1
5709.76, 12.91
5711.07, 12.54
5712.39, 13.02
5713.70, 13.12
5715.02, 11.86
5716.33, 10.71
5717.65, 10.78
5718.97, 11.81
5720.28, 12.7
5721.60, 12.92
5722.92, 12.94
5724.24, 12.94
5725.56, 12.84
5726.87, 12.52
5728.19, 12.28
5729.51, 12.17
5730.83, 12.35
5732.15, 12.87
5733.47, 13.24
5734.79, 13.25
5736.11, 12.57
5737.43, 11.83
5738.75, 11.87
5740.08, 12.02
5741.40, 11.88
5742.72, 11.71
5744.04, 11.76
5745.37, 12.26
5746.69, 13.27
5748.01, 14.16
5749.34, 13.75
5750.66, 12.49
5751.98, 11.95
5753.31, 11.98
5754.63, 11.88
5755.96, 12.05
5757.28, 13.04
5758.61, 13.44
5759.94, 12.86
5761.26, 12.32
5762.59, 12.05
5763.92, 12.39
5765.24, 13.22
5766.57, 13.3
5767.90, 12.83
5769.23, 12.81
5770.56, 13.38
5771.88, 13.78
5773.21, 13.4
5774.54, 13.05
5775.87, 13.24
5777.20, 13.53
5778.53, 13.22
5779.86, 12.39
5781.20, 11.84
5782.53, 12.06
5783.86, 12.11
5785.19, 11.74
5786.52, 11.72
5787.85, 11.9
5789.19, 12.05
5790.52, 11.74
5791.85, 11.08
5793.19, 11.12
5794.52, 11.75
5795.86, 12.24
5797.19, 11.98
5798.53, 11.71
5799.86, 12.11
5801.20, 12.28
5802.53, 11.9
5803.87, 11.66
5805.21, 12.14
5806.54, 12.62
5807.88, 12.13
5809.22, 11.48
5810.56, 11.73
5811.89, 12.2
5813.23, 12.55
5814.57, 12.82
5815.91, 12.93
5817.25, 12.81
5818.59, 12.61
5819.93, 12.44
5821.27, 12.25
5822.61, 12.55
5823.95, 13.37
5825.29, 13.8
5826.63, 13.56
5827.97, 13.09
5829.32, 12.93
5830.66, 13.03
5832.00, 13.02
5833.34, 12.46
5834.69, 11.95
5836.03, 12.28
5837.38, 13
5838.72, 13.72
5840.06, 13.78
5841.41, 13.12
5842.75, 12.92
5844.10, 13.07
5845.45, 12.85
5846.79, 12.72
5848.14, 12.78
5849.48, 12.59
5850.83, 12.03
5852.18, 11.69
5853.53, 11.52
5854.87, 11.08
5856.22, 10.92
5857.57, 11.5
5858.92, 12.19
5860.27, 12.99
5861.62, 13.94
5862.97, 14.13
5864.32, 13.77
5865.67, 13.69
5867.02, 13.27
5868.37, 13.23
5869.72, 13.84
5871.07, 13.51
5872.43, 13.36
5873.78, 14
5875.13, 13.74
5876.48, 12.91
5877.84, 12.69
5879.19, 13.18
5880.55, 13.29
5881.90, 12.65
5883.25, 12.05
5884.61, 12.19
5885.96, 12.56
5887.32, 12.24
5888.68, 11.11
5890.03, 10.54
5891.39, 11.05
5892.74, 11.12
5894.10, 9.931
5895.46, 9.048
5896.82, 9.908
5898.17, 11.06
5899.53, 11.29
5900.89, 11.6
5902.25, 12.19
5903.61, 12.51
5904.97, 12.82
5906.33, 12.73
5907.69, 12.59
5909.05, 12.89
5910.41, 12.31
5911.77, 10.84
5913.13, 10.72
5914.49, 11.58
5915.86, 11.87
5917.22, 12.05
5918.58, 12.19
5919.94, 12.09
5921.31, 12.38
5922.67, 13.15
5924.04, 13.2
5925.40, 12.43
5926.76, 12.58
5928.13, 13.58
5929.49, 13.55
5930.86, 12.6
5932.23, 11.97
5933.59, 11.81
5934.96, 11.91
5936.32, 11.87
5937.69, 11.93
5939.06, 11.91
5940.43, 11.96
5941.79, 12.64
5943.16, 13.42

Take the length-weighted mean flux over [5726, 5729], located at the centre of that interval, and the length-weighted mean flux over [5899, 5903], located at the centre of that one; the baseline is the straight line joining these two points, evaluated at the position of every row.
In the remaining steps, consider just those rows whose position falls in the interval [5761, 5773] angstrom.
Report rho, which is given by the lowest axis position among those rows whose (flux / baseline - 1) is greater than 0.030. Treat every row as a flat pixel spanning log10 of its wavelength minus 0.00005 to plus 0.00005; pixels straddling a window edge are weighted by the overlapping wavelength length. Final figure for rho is 5765.24 angstrom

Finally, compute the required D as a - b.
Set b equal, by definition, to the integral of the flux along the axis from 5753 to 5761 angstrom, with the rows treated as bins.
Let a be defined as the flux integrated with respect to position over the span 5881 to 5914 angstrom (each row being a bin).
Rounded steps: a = 383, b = 100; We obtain 282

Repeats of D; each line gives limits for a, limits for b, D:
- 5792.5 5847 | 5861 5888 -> 327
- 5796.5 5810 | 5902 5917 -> -19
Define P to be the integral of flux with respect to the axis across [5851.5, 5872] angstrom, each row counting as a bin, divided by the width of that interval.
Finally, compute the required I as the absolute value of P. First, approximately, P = 12.8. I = 12.8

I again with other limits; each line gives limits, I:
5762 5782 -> 13.0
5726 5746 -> 12.3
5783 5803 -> 11.8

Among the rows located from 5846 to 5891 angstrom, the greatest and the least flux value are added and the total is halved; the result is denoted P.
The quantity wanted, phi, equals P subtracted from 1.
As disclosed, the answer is -11.3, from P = 12.3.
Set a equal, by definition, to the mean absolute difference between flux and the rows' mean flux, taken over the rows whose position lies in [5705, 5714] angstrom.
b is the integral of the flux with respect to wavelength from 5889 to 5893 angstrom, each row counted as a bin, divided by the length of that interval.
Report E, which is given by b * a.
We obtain 2.9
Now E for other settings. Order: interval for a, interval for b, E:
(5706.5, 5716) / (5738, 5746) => 4.0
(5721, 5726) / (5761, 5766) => 0.4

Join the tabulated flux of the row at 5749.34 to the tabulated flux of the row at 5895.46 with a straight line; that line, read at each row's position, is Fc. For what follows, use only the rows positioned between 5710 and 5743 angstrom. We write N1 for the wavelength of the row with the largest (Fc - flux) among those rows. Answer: 5716.33 angstrom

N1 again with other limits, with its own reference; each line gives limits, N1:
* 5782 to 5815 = 5791.85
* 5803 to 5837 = 5809.22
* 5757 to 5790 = 5762.59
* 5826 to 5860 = 5856.22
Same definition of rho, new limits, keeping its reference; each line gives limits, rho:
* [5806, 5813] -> 5806.54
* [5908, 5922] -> 5909.05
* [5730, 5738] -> 5732.15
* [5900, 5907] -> 5902.25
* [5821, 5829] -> 5822.61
